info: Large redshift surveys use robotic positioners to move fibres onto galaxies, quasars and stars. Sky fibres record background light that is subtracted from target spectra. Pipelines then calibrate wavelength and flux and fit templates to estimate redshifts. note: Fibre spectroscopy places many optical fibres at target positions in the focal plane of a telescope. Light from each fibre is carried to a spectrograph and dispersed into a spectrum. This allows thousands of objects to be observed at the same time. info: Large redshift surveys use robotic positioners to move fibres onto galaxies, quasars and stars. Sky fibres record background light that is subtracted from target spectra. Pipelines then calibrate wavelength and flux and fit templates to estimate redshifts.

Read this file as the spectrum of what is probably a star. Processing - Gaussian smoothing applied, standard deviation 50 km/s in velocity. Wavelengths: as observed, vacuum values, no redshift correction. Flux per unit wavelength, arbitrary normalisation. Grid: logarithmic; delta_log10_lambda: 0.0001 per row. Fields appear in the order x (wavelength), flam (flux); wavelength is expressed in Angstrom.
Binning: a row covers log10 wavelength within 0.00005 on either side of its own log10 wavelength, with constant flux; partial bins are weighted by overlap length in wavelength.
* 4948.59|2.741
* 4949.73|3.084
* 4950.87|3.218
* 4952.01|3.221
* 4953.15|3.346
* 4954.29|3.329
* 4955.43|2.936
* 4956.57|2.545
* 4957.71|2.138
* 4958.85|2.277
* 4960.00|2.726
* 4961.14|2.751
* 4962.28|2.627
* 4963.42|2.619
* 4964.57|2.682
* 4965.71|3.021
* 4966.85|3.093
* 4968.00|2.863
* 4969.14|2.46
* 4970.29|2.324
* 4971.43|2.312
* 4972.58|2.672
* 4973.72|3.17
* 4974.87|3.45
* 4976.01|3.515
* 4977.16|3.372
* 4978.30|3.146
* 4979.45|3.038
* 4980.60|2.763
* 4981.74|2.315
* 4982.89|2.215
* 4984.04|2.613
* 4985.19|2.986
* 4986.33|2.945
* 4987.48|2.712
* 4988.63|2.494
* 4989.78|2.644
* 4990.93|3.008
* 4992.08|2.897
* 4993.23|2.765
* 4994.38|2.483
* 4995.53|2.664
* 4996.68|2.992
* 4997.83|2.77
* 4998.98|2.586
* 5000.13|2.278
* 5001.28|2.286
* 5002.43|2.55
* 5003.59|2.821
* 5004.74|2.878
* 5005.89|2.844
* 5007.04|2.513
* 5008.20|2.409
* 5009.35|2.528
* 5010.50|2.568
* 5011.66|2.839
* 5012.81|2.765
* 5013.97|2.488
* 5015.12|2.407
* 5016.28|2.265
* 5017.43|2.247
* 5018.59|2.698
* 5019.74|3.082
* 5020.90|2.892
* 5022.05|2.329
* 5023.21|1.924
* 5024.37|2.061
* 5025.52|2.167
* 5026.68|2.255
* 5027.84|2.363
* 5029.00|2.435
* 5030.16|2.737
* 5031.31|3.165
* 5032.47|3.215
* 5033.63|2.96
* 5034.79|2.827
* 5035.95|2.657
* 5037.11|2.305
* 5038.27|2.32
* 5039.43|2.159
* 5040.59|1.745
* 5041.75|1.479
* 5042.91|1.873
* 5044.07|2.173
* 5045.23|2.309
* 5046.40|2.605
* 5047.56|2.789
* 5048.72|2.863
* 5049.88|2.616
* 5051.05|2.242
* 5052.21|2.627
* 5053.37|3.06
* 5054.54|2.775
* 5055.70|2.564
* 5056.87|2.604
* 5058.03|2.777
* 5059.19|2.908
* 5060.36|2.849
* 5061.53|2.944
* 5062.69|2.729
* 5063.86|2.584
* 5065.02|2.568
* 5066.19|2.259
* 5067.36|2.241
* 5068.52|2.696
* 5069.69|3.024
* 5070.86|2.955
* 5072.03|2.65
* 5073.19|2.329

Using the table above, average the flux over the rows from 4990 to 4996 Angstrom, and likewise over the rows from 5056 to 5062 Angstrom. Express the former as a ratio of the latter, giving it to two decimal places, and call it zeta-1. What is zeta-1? 0.98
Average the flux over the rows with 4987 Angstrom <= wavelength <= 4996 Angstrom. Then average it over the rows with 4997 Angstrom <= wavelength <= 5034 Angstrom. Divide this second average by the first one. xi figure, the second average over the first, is 0.95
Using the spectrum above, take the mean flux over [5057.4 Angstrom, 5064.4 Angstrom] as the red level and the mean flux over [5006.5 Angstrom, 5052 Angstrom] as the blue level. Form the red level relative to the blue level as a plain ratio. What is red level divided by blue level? 1.13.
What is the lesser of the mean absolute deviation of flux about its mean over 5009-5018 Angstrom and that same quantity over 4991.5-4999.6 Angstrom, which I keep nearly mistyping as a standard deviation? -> 0.14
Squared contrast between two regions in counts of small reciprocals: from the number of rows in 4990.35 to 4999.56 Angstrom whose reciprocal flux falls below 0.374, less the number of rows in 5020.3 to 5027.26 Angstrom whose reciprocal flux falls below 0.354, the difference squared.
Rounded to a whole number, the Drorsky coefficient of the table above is 16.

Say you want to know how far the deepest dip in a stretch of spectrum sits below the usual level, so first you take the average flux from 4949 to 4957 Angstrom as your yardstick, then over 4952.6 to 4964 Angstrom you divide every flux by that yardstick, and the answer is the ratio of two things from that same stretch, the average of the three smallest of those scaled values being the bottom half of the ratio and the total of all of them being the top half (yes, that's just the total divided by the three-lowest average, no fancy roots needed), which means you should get 12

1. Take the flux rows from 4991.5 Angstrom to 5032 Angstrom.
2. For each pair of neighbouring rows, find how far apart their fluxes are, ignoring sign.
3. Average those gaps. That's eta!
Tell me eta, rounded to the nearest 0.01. 0.20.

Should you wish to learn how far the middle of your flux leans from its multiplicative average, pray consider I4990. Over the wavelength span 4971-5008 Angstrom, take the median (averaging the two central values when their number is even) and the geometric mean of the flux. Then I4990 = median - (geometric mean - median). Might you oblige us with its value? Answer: 2.78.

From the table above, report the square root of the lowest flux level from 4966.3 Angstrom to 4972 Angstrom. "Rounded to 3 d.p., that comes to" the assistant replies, 1.521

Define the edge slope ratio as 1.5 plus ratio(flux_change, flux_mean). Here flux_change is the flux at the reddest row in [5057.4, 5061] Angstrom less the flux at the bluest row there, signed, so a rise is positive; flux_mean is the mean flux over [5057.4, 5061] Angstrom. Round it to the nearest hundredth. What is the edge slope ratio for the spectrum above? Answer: 1.53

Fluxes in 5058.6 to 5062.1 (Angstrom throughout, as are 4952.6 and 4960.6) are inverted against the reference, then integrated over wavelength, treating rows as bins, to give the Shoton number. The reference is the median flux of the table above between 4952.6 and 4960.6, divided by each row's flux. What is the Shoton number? 3.3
